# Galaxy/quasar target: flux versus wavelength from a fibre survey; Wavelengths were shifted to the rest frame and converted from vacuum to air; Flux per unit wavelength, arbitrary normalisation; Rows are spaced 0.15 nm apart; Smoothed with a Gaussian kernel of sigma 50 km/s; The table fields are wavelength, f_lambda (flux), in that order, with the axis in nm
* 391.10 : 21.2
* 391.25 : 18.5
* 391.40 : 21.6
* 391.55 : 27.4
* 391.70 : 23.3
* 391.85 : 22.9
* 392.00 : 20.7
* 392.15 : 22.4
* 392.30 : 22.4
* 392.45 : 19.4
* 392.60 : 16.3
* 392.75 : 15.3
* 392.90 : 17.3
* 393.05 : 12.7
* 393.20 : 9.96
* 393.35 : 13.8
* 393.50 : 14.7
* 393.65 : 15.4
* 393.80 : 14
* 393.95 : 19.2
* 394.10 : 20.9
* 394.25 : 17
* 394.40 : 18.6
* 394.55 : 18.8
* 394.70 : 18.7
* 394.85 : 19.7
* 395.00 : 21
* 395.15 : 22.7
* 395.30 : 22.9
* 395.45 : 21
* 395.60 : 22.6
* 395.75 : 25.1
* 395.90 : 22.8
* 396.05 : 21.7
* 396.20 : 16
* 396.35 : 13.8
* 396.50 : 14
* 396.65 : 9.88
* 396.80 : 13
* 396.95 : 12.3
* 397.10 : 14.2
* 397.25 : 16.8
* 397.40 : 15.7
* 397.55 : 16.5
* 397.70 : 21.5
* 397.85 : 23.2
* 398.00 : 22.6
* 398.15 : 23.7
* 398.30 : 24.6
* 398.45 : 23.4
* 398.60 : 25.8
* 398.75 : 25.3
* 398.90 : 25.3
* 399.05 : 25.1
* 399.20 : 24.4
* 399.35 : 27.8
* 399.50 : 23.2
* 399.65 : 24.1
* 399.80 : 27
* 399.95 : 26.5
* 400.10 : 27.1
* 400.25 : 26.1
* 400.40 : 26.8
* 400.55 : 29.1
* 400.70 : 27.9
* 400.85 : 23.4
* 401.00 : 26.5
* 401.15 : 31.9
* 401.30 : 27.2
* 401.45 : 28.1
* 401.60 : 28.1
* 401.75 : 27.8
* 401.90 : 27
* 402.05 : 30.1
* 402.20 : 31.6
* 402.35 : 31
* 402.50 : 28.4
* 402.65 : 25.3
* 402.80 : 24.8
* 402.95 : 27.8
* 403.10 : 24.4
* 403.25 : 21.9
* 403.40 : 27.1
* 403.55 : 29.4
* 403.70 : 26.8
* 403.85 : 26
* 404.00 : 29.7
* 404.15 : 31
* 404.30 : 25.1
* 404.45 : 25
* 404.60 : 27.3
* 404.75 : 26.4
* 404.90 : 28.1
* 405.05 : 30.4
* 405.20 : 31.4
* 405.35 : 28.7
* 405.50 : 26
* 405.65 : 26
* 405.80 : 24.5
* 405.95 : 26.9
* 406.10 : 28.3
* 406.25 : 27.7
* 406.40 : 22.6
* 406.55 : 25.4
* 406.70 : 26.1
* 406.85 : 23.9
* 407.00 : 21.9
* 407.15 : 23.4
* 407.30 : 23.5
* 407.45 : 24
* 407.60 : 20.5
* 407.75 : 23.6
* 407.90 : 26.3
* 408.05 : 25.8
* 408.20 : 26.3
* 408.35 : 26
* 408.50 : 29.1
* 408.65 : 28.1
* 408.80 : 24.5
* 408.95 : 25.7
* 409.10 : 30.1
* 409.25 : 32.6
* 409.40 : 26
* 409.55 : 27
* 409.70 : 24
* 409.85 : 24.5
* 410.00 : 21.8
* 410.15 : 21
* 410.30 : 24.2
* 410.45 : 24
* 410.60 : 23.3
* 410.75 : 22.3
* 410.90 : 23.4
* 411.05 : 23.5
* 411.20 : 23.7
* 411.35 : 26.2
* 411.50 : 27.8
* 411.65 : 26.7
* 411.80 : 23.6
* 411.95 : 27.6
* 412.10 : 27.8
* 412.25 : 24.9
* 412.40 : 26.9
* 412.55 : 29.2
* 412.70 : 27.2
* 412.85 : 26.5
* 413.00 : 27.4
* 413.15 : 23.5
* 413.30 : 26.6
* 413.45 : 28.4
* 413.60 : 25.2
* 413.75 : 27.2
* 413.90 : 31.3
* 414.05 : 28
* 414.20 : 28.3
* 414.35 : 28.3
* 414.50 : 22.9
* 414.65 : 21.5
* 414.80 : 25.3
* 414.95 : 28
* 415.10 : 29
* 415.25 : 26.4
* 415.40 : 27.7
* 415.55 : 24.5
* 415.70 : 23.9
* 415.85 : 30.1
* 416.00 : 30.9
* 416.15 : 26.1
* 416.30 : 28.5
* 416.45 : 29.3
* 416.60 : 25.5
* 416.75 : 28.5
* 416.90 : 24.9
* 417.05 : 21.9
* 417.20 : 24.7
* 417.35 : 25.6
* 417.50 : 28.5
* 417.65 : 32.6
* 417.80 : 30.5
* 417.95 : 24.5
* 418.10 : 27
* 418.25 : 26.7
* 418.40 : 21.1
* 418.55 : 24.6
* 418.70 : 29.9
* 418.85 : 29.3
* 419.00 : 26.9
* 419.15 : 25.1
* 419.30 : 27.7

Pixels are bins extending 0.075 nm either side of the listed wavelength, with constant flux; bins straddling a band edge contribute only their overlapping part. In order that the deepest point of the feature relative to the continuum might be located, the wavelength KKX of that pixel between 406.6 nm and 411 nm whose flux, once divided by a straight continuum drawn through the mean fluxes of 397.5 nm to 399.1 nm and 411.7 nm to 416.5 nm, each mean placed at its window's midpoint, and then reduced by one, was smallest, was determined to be 407.60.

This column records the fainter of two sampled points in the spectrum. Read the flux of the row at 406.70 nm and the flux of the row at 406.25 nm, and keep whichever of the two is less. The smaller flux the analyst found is 26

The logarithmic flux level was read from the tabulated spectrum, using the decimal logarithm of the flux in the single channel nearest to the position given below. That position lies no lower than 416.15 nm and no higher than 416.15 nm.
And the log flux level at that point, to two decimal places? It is 1.42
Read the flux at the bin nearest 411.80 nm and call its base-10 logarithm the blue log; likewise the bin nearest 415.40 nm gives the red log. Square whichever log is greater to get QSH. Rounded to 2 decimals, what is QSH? 2.08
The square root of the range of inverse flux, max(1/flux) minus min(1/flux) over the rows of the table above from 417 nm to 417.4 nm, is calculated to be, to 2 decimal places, 0.08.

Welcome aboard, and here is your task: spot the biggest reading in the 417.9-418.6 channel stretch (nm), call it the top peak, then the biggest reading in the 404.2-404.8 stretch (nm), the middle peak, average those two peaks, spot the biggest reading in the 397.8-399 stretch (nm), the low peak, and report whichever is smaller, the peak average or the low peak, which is 25.8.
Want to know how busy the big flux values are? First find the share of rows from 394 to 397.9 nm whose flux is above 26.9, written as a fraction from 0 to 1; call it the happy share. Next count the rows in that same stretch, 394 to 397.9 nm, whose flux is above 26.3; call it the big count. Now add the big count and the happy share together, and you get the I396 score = 0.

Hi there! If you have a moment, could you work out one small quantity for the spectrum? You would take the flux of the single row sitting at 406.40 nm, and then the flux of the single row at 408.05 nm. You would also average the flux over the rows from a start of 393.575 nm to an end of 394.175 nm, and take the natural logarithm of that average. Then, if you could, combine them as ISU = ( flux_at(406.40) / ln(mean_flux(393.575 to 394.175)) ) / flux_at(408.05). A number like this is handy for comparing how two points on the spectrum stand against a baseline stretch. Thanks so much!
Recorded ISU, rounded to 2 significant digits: 0.31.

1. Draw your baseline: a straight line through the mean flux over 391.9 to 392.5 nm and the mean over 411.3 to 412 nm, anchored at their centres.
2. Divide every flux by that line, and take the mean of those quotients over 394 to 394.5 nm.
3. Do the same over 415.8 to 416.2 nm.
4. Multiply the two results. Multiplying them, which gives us 0.91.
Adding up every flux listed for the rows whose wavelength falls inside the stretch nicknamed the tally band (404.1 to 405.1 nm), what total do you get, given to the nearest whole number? 193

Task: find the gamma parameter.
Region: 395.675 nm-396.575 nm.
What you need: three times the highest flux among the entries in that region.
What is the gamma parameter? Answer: 75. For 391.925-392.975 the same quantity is 67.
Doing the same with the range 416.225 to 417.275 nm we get 88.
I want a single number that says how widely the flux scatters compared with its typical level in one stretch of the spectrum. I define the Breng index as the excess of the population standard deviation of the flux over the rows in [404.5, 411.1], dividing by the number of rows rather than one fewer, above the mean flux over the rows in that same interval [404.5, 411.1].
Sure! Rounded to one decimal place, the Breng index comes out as -22.9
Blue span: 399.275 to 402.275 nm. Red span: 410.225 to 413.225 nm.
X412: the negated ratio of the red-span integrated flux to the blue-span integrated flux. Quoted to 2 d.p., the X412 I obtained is -0.93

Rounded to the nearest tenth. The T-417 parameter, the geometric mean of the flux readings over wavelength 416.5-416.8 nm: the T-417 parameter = 27.0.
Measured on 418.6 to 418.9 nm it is 29.6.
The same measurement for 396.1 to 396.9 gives 13.2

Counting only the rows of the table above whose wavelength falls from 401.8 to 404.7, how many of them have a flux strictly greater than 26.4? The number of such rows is 12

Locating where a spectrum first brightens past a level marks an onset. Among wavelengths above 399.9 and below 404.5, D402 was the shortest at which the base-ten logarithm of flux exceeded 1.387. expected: 399.95 nm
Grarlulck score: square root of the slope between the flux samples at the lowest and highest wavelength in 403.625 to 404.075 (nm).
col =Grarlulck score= 3.1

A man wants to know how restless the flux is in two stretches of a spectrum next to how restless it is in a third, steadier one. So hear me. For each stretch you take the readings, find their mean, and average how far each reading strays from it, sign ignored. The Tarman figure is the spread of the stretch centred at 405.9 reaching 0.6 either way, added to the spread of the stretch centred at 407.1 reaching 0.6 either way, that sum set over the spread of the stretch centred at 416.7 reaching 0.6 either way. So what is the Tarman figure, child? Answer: 1.5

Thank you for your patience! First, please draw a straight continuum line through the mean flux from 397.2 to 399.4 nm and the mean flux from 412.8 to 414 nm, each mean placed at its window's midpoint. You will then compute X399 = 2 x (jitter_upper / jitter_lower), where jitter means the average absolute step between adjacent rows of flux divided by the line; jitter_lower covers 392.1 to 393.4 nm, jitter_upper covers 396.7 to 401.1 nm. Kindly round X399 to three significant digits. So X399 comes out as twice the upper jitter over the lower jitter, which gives 1.22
